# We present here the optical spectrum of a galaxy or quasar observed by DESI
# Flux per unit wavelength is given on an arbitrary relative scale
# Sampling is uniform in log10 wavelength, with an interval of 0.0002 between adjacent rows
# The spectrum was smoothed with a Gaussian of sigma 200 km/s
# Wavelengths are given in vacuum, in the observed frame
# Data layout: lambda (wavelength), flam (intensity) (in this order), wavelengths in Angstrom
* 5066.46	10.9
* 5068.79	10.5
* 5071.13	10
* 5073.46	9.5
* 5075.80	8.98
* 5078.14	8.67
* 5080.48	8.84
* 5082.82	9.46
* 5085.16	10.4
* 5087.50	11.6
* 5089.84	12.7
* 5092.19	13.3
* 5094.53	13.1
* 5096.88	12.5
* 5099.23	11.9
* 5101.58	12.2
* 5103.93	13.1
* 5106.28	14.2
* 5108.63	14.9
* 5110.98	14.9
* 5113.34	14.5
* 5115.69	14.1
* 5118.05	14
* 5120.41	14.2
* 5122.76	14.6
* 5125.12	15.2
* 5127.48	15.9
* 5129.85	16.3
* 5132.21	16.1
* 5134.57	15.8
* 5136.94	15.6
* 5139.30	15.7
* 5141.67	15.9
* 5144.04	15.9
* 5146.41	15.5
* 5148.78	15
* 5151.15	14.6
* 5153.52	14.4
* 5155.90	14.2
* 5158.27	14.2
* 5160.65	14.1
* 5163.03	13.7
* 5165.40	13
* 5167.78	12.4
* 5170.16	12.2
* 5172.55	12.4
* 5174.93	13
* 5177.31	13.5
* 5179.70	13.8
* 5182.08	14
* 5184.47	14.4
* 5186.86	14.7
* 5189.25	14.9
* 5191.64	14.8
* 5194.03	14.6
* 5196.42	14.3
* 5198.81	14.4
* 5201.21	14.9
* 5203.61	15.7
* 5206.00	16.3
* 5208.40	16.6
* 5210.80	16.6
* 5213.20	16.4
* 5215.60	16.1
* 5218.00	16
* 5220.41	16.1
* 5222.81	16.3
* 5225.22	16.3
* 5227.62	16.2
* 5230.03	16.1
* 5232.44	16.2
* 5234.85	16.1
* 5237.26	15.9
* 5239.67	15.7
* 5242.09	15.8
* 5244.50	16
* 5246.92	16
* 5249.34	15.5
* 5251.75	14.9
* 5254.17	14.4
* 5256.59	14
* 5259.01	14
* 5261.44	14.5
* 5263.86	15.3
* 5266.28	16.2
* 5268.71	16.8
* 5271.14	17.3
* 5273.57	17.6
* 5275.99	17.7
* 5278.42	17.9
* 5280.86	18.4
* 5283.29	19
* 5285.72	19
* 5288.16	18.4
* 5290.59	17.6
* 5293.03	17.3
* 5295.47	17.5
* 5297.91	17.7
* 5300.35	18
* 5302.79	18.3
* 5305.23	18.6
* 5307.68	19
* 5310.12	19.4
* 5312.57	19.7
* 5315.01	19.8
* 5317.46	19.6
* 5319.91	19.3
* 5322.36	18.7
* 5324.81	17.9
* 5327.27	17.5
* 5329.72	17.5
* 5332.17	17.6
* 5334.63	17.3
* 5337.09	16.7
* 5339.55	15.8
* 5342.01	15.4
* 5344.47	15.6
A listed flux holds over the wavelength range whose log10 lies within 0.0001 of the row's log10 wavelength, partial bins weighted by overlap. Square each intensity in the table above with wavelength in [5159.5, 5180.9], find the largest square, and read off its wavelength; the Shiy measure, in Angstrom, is 5160.65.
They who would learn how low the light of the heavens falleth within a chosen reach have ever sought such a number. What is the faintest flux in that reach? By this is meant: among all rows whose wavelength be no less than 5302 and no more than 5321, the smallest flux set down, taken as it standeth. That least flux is 18.3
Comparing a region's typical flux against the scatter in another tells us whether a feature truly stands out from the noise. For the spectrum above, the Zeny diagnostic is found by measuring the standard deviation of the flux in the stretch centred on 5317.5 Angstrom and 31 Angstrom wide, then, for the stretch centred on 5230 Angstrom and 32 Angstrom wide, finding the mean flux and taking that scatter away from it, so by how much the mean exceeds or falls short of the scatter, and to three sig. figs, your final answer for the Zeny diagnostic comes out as 15.2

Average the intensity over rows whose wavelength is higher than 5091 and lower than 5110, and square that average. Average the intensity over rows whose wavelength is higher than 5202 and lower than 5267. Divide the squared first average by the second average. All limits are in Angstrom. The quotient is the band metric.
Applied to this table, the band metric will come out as 11.0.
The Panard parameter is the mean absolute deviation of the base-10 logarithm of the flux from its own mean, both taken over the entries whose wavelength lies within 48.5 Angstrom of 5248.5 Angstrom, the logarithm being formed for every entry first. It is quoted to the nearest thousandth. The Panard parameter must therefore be 0.024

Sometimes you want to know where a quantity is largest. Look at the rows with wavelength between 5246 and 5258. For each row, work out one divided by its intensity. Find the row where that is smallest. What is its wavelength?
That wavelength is 5246.92 Angstrom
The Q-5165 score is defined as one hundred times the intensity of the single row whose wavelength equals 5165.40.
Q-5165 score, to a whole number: 1300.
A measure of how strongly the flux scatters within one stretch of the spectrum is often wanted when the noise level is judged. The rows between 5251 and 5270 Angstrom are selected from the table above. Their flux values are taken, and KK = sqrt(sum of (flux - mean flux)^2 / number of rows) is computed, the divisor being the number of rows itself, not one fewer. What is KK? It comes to 1.0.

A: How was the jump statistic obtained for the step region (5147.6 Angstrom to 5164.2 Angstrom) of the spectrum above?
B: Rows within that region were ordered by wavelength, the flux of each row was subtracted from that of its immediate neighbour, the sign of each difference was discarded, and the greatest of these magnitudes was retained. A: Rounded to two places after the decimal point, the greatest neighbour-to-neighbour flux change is 0.40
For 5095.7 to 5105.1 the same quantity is 0.90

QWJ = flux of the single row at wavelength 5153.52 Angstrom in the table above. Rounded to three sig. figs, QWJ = 14.4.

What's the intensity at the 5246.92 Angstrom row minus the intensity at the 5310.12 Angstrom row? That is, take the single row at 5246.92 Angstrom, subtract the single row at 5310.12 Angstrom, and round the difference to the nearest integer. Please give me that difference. -3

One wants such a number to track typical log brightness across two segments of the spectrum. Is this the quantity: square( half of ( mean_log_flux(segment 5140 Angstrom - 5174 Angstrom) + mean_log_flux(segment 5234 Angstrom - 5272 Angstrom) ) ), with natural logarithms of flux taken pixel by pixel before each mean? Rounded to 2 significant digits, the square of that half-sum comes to 7.2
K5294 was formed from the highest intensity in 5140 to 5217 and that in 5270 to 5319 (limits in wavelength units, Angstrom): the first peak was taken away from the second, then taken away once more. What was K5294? -13.4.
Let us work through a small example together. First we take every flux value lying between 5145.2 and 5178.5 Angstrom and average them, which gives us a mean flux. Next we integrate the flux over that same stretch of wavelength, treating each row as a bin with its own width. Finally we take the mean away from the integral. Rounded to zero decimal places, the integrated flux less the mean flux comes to 443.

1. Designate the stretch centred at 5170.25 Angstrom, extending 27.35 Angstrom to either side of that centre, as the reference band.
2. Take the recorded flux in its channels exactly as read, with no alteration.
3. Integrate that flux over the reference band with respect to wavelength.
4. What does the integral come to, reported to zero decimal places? 770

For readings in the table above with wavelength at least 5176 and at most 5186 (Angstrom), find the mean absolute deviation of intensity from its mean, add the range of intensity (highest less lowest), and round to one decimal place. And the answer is 1.2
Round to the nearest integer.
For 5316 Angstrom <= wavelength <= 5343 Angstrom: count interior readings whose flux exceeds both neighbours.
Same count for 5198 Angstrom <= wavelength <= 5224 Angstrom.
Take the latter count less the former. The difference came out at -1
